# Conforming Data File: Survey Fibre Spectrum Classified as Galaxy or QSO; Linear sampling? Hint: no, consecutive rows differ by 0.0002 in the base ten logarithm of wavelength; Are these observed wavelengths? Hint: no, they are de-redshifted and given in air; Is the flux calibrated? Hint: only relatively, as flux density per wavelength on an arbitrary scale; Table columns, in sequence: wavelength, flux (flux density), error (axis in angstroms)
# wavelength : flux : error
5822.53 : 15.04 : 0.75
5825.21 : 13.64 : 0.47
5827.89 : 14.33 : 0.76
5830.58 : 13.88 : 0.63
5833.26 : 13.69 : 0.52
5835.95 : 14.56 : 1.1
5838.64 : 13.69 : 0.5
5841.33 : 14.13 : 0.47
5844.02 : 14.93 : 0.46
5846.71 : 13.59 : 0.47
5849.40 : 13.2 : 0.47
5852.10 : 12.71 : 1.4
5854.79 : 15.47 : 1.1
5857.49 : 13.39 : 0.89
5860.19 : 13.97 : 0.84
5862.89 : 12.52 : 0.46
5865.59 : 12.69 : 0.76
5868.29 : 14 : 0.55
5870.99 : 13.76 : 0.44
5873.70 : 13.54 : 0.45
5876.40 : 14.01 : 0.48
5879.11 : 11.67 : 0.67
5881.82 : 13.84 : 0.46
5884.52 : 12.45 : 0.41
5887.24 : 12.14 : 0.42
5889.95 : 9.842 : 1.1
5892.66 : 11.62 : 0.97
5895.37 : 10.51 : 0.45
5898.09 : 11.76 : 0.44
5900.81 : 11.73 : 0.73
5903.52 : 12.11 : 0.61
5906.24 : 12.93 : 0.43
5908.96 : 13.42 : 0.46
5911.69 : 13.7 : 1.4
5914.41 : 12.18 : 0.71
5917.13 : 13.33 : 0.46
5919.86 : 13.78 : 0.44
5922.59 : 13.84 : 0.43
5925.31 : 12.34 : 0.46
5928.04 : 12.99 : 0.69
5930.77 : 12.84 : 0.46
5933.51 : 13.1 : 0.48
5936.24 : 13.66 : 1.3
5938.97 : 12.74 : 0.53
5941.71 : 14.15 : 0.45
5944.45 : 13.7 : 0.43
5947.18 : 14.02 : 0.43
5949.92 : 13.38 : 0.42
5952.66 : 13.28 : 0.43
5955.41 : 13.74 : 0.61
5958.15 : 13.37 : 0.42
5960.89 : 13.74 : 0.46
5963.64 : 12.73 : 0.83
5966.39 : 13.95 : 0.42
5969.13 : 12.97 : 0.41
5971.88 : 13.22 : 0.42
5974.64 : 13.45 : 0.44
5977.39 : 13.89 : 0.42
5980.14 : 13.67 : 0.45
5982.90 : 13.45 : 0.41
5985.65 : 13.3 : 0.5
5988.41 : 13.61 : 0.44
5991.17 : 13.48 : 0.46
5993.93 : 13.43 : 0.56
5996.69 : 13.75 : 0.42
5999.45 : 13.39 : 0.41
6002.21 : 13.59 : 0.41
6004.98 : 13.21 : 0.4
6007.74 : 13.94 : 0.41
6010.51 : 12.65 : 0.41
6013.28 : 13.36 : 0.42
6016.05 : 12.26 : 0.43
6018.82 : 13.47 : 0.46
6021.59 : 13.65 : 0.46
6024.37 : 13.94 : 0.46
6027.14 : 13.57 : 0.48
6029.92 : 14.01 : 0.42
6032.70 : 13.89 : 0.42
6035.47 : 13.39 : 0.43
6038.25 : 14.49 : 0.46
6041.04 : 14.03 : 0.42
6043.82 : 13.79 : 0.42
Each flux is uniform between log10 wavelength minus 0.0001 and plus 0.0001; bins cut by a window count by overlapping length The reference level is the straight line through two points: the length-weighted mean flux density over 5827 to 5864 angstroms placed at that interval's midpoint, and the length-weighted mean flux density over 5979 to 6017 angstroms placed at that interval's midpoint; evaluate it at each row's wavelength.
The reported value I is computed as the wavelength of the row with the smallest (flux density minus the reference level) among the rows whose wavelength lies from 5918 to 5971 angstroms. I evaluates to 5925.31 angstroms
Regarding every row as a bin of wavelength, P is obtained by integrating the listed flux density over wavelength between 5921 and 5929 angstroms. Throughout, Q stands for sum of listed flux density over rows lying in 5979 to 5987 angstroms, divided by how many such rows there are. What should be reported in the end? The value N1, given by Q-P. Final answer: -91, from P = 105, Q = 13.5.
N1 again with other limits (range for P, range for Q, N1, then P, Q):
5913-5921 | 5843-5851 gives -91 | 105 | 13.9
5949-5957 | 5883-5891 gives -96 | 108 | 11.5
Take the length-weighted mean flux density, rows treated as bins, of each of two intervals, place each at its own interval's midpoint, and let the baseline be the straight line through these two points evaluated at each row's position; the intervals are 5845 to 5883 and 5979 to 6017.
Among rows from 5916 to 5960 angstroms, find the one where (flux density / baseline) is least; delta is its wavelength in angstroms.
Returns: 5925.31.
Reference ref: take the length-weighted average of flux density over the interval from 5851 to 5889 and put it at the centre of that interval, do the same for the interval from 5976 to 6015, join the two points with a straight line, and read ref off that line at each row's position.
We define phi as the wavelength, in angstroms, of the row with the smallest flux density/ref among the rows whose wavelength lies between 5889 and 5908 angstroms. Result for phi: 5889.95 angstroms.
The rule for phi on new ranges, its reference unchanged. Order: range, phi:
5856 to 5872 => 5862.89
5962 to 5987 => 5963.64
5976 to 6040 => 6016.05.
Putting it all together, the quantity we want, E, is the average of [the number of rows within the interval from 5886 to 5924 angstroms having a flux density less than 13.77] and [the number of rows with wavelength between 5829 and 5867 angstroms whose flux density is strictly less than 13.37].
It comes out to 8.0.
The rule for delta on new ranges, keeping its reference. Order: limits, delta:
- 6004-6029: 6016.05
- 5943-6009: 5963.64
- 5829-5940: 5889.95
